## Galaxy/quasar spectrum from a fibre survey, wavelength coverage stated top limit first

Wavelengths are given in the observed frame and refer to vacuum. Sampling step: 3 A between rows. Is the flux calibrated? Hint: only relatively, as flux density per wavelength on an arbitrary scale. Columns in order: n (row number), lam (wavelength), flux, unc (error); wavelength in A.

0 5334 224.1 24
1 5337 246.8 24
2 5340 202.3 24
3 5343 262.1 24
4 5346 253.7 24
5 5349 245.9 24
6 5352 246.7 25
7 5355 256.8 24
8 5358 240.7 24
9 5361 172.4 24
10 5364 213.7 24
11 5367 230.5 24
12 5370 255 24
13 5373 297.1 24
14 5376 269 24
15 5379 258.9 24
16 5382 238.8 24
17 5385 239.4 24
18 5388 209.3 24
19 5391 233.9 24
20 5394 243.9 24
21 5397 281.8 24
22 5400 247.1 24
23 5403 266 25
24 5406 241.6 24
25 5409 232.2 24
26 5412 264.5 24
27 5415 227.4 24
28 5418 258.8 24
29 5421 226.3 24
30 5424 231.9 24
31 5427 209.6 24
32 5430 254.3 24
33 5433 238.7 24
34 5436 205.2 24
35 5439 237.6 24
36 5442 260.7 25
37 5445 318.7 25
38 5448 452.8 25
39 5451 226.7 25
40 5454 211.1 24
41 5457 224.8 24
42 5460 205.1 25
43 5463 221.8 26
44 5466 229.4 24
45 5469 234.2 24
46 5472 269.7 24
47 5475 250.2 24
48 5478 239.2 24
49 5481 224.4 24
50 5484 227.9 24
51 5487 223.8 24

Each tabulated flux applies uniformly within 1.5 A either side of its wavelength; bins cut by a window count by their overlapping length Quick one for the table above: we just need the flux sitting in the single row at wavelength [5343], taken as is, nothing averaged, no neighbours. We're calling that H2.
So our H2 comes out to 262.1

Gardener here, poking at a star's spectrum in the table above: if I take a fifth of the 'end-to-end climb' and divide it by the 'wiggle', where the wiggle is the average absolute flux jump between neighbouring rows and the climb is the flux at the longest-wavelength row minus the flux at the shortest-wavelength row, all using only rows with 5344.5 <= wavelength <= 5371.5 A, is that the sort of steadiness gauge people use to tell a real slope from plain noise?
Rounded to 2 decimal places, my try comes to 0.01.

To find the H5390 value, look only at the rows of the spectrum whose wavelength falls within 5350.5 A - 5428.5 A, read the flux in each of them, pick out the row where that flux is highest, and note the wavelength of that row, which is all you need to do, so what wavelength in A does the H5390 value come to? 5373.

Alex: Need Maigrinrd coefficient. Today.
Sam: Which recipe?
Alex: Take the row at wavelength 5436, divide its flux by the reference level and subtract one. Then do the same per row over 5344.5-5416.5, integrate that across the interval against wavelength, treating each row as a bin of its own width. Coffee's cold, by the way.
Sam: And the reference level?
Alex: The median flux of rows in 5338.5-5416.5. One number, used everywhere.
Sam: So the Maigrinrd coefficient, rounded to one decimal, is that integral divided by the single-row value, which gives 0.9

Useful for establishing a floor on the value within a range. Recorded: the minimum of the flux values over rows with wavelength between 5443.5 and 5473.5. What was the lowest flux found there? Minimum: 205.1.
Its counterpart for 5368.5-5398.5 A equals 209.3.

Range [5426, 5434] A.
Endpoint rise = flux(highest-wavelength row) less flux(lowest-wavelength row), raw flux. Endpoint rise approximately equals 29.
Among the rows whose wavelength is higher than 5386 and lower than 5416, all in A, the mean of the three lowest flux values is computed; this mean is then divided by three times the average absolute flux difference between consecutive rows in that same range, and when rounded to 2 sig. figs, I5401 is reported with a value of 2.9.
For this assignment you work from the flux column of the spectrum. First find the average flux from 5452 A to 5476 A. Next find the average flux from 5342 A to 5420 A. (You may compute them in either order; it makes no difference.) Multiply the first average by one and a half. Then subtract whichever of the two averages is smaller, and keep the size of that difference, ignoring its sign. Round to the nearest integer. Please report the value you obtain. 115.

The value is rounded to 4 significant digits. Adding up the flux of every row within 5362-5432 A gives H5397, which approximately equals 5631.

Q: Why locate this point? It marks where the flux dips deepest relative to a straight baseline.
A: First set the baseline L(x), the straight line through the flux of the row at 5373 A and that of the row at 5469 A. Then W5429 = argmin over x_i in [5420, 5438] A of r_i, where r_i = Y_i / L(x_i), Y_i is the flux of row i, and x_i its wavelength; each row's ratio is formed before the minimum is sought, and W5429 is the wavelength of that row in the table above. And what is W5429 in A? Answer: 5427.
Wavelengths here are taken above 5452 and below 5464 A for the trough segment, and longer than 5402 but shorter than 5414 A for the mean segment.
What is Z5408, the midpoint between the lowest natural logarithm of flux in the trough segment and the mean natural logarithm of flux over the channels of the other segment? 5.42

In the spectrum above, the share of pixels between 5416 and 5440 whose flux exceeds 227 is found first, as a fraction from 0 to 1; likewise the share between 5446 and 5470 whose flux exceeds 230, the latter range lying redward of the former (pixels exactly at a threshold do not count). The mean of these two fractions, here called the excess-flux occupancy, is 0.44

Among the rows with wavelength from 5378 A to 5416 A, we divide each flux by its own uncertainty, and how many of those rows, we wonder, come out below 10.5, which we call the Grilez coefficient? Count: 9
